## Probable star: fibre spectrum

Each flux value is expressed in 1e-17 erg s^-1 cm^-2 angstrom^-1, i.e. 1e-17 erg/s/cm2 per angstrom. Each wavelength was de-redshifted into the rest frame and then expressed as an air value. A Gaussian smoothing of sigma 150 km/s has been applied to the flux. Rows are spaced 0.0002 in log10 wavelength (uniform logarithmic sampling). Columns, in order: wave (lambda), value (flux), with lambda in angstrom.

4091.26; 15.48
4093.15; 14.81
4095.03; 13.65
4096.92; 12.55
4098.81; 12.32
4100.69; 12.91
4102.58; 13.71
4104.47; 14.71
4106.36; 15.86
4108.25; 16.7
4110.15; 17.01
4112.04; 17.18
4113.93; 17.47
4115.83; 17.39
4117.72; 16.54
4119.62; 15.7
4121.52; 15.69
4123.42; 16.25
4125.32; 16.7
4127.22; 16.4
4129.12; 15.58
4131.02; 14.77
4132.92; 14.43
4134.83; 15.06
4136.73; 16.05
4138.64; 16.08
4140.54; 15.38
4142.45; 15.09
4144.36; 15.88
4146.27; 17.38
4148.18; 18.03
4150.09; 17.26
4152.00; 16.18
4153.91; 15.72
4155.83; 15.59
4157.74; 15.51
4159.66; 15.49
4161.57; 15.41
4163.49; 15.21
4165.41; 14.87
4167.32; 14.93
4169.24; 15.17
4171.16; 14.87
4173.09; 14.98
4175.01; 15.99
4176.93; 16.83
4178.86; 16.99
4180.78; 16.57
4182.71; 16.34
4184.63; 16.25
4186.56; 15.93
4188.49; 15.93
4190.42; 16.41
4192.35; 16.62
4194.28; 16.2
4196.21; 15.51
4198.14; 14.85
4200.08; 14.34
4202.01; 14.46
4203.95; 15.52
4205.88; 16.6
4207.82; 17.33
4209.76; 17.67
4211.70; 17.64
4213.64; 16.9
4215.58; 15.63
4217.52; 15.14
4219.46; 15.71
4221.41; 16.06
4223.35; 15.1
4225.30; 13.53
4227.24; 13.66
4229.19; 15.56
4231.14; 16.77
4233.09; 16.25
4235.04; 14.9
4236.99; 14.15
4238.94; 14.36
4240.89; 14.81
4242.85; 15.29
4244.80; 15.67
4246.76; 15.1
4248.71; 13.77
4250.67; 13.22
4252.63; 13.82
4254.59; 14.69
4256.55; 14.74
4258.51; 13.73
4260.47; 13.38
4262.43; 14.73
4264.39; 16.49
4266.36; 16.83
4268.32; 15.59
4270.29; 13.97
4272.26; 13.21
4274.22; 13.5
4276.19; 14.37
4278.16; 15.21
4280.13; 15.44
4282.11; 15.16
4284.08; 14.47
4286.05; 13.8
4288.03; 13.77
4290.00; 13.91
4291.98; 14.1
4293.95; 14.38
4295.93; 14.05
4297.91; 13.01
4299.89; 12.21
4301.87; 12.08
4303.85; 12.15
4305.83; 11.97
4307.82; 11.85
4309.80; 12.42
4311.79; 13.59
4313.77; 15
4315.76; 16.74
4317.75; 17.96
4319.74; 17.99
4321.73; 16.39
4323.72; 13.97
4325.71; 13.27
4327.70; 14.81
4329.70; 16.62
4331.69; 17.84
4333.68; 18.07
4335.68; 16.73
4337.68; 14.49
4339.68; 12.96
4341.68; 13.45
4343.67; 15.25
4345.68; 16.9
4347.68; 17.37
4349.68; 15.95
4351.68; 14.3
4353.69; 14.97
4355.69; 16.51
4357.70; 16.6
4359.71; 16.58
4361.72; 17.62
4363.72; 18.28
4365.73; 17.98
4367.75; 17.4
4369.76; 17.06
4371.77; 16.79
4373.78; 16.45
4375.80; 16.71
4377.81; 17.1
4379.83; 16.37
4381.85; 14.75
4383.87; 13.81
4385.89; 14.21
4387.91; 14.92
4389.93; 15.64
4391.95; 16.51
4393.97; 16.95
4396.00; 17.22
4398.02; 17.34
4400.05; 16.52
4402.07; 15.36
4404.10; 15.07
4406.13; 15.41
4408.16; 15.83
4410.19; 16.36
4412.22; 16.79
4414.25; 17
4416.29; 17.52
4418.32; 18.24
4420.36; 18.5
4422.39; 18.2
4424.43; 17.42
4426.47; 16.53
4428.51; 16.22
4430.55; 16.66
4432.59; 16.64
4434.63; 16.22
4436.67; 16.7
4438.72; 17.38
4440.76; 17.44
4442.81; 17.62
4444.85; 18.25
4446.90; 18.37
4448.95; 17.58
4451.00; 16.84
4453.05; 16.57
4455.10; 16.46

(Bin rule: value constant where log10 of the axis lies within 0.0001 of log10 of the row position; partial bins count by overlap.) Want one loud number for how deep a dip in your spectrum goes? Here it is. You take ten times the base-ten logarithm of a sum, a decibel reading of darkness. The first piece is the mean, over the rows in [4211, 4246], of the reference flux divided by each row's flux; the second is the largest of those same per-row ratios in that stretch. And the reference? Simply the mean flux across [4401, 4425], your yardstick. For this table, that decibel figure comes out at 3.7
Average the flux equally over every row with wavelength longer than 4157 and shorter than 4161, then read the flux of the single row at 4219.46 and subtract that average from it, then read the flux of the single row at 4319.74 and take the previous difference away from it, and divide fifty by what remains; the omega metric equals 2.81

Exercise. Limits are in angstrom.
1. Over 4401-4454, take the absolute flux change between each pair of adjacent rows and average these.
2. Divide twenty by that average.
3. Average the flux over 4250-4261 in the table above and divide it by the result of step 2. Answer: 0.30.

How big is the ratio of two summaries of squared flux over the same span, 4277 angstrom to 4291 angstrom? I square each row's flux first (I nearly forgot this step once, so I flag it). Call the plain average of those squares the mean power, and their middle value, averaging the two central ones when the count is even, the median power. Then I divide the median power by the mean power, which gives 0.99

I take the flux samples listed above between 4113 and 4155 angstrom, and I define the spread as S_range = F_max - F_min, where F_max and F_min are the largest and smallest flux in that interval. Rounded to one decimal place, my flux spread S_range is 3.6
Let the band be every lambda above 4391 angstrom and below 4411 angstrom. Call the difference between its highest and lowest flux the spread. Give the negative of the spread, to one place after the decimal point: -2.3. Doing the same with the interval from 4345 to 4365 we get -4.0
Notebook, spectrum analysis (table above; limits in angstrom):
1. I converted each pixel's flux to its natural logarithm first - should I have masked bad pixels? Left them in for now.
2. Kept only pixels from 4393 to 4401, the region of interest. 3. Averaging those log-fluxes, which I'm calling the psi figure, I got 2.83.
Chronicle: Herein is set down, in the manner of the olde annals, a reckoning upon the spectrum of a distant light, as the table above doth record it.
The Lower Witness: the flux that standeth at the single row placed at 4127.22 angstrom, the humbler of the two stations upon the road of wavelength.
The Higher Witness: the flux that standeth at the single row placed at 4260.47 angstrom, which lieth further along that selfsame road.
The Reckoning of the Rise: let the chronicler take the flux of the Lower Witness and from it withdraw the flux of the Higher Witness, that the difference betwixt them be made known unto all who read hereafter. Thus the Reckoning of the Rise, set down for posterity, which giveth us 3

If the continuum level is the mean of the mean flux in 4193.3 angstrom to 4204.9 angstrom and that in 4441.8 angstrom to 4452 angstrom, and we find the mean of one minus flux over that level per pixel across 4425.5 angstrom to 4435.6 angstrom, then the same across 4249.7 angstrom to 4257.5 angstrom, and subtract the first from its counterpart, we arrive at 0.14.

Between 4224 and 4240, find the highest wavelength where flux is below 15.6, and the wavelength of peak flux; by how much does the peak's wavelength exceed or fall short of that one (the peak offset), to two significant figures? -7.8 angstrom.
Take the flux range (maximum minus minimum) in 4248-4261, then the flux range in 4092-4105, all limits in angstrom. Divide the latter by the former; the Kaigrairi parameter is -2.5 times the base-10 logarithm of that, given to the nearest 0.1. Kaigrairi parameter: -0.5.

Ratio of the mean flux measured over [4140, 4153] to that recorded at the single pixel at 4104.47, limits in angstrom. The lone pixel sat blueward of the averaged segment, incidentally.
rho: 1.12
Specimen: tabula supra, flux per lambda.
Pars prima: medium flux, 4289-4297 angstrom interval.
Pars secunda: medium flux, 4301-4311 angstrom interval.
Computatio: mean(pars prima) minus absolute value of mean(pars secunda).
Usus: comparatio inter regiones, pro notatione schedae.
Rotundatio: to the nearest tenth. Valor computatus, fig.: 2.0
